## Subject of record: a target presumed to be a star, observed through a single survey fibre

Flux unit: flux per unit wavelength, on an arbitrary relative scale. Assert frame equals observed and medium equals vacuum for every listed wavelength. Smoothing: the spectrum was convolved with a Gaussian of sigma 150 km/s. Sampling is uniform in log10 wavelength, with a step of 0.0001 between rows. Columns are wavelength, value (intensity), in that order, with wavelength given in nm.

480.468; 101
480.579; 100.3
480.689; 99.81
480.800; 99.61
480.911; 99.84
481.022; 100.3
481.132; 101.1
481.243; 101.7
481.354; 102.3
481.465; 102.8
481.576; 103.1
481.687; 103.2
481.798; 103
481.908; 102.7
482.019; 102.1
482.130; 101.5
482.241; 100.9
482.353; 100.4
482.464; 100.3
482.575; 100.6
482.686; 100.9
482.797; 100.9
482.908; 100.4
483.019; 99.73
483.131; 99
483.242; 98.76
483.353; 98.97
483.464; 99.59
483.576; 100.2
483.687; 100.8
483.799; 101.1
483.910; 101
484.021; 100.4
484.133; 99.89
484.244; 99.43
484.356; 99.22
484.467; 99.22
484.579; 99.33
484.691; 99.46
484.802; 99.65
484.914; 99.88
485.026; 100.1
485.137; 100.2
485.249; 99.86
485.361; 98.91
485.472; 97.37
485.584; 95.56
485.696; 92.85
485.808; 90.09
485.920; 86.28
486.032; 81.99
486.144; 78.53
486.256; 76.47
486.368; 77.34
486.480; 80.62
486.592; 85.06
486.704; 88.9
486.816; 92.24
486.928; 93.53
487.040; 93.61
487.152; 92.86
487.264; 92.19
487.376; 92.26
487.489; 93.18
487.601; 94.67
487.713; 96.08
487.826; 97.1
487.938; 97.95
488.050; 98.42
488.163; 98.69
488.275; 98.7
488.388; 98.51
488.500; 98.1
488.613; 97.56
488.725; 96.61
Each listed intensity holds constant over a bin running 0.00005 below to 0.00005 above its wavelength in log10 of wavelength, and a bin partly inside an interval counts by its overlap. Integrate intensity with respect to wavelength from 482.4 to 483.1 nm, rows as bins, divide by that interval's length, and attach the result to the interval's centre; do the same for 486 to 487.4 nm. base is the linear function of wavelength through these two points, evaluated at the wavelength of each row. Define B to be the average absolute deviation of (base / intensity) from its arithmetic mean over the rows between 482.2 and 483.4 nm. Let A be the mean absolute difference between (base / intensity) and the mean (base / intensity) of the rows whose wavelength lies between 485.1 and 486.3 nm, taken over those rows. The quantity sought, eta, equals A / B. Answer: 11.2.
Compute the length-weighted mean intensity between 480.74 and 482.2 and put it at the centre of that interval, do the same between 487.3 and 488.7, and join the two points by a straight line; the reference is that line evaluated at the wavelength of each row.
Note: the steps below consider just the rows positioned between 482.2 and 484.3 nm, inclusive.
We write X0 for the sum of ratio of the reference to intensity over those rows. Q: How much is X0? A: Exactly 19.0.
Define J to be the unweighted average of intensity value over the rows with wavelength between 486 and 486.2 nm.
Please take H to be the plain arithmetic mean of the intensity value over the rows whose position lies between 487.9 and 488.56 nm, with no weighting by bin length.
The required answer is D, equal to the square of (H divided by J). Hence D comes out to 1.50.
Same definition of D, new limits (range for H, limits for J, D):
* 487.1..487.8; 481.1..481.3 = 0.85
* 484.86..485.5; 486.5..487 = 1.22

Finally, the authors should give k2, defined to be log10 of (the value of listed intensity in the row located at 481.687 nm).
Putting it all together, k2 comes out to 2.01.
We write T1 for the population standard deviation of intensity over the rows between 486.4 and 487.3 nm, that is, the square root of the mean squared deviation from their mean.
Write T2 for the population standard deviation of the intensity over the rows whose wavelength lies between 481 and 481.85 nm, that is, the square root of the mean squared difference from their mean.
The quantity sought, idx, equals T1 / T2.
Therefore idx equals 4.5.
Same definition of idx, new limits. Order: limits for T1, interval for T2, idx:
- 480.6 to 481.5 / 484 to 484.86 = 3.1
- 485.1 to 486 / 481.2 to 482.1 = 9.5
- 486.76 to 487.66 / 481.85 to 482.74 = 1.0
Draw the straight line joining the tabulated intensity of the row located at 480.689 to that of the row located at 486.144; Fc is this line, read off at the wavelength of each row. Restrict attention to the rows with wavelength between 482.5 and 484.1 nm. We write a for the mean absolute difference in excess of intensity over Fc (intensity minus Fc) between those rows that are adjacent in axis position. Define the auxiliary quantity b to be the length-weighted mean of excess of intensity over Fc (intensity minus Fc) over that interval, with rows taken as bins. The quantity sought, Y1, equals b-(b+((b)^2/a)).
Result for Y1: -207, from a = 0.54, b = 10.5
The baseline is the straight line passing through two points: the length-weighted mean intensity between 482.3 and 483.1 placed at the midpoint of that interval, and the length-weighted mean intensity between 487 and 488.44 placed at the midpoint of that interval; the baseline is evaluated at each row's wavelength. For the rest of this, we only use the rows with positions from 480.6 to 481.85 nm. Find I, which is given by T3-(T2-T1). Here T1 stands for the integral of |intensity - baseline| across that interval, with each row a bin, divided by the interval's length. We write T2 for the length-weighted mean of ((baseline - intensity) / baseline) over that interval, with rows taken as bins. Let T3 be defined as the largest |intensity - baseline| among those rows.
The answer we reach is 4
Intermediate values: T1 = 1.6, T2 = 0.003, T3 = 2.6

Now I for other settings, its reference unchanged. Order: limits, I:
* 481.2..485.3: 3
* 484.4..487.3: 27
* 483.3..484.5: 3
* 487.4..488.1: 5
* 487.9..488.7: 7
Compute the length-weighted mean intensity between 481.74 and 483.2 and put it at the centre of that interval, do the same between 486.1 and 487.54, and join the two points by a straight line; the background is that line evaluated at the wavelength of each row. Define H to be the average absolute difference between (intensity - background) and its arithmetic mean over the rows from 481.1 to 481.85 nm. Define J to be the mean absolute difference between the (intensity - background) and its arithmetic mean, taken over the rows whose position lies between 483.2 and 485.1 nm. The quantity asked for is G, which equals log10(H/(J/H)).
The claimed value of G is 0.07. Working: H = 1.2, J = 1.3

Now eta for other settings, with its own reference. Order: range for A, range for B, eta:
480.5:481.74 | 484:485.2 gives 1.9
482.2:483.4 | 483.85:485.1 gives 0.7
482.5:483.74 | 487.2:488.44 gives 0.3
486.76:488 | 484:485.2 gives 2.2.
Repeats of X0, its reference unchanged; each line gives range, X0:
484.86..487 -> 20.9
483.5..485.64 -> 19.0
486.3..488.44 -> 20.0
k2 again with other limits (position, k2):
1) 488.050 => 1.99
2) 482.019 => 2.01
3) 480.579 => 2.00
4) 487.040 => 1.97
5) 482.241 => 2.00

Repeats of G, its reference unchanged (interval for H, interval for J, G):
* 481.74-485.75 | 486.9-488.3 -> 0.24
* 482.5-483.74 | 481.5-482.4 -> 0.41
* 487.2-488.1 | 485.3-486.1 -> 0.27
